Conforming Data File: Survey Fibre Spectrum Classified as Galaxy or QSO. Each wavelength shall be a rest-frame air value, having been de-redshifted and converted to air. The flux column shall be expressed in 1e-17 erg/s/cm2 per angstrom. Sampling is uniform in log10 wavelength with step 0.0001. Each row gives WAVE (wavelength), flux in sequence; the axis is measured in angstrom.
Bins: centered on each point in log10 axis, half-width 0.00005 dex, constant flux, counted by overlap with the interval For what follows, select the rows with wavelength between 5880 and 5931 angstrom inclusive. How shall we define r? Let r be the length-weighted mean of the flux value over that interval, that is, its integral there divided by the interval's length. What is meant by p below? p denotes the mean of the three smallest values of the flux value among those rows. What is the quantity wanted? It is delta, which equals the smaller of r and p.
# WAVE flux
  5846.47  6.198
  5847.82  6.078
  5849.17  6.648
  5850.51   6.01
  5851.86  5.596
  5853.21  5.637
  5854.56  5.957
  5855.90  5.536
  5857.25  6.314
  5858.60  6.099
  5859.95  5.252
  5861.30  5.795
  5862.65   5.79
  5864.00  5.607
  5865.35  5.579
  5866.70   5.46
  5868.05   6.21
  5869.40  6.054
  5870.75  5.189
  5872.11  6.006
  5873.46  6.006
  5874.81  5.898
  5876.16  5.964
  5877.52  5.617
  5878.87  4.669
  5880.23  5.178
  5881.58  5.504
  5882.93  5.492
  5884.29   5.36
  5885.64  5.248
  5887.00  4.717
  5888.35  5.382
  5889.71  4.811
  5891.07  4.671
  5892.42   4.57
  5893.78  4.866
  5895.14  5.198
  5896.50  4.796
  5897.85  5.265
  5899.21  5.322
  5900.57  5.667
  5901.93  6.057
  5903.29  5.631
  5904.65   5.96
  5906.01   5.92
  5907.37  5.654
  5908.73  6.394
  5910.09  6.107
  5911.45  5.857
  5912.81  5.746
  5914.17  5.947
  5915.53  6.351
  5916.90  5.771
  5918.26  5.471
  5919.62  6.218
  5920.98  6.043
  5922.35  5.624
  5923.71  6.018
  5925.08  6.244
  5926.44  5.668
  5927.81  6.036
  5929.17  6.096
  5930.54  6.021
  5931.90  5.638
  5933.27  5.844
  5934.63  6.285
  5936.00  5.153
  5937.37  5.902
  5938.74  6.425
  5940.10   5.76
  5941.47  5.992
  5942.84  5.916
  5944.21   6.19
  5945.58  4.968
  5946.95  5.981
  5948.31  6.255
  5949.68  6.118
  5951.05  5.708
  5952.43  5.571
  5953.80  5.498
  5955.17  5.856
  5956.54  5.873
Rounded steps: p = 4.65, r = 5.61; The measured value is 4.65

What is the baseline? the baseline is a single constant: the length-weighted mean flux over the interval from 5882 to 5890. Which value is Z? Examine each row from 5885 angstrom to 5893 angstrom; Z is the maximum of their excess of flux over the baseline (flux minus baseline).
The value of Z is 0.2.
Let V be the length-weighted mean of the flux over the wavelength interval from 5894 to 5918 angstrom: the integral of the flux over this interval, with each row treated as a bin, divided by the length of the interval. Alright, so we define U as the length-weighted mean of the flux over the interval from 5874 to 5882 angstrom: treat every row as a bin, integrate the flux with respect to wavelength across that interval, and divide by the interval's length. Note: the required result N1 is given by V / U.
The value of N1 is 1.04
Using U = 5.48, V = 5.72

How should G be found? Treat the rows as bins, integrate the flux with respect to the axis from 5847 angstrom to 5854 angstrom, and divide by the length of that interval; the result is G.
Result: 5.99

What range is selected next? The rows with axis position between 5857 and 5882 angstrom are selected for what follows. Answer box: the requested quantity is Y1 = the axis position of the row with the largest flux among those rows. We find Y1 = 5857.25 angstrom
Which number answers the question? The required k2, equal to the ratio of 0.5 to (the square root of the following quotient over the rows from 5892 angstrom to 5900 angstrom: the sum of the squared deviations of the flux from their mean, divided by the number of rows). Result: 1.8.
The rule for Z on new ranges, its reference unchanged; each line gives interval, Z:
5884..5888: 0.2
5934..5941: 1.2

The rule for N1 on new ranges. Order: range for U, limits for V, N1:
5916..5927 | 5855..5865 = 0.98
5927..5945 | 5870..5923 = 0.93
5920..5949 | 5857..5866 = 0.97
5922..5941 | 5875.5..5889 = 0.90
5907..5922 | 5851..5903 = 0.92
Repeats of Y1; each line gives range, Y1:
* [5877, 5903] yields 5901.93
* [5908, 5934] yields 5908.73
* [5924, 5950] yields 5938.74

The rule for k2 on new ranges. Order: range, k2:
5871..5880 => 1.0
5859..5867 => 2.7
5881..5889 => 1.9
